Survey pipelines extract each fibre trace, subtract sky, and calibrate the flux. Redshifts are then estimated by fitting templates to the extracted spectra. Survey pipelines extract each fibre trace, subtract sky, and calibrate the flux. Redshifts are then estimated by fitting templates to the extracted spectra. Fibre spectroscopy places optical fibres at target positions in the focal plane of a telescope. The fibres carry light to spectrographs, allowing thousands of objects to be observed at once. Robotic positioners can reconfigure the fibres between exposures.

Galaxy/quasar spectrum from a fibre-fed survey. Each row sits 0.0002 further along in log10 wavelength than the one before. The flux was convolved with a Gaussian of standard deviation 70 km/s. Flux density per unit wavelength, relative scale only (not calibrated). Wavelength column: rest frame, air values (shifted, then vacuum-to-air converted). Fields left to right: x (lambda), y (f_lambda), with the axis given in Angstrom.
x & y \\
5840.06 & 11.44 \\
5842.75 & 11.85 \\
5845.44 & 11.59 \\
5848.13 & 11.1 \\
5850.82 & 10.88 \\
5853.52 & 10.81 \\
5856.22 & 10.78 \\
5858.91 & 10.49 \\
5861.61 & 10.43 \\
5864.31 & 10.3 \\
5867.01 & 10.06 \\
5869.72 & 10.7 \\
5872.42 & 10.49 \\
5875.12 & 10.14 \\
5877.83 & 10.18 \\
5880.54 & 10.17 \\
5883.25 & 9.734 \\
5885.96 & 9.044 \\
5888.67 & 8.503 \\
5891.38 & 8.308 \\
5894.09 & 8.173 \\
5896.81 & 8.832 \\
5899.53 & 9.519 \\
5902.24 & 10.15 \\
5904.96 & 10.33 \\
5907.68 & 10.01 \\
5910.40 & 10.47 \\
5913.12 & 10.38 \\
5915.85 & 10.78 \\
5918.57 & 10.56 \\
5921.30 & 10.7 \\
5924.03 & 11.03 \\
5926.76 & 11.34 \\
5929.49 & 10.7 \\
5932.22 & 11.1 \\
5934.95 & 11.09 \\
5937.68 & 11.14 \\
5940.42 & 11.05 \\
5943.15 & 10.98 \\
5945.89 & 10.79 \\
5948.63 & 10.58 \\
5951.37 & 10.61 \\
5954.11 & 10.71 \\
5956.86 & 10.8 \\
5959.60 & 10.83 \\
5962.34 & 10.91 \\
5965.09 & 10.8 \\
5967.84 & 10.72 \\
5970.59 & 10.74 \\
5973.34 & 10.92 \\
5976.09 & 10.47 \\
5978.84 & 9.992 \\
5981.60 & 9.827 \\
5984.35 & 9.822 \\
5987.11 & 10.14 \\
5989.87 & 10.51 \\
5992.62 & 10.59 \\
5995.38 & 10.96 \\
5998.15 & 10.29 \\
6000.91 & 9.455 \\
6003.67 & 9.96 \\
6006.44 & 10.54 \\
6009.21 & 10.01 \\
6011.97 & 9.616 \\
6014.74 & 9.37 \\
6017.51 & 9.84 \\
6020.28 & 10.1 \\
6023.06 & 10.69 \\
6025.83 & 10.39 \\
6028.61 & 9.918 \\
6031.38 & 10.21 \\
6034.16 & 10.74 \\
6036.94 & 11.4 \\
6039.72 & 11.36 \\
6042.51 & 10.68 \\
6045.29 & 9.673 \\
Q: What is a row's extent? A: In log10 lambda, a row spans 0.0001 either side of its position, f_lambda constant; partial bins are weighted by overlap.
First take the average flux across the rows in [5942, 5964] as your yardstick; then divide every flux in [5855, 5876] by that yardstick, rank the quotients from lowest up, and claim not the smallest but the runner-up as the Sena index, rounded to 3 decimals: 0.941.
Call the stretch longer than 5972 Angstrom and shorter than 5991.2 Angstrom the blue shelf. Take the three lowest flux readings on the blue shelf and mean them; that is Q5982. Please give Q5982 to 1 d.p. 9.9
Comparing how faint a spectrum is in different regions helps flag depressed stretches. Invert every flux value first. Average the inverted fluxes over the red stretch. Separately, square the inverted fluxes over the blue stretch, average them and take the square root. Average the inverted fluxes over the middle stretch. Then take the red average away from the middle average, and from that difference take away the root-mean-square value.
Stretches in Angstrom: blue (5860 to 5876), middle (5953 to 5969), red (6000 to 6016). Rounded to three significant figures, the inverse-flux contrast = -0.106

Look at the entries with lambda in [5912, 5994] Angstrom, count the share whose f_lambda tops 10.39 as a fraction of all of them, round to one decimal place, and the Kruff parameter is 0.8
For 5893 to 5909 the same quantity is 0.0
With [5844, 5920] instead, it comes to 0.4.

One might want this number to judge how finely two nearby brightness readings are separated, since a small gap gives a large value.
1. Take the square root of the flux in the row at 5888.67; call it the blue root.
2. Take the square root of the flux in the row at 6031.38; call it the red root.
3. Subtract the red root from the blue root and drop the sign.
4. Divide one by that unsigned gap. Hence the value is 3.6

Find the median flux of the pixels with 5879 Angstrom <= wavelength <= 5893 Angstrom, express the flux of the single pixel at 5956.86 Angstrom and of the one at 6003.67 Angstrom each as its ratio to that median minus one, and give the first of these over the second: 1.9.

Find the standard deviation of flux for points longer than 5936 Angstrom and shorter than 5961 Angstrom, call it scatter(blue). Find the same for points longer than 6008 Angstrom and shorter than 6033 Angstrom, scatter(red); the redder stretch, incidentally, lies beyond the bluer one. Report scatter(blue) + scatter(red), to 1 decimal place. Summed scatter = 0.6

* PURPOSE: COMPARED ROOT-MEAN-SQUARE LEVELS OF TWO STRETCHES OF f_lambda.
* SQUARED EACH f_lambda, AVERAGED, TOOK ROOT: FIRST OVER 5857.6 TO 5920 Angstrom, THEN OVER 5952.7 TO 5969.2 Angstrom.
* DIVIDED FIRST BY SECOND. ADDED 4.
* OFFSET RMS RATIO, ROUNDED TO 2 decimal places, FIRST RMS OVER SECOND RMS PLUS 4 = 4.92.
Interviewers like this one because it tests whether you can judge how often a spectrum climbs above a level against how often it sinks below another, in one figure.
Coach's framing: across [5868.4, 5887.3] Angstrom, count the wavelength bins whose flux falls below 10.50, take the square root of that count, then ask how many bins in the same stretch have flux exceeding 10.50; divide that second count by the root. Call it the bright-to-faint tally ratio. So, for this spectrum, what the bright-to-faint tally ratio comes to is 0.4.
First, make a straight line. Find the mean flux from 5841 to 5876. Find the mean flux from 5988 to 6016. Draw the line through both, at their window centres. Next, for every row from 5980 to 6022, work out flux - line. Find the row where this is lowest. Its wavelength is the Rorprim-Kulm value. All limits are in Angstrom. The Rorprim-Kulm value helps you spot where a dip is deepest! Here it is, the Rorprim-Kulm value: 6014.74 Angstrom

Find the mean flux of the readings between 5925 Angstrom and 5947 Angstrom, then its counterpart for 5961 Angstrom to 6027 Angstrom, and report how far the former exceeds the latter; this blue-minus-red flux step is 0.75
